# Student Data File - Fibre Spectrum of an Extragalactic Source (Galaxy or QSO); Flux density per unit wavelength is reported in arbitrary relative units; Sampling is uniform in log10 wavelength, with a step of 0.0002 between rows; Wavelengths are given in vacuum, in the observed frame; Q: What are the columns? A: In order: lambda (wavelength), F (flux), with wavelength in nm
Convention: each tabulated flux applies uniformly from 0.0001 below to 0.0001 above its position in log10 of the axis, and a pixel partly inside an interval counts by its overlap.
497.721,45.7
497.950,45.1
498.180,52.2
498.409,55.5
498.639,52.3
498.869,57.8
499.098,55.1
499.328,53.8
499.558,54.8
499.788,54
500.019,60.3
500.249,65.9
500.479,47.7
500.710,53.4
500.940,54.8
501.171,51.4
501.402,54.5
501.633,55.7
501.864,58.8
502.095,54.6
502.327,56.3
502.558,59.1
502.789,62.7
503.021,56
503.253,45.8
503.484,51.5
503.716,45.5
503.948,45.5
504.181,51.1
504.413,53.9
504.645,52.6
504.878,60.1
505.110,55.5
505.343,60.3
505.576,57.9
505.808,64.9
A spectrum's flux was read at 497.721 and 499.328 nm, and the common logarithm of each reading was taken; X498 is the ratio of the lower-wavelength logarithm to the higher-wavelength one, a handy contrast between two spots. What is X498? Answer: 0.96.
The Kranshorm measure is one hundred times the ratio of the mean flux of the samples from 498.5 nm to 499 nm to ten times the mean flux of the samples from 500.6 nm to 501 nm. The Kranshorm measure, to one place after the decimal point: 10.2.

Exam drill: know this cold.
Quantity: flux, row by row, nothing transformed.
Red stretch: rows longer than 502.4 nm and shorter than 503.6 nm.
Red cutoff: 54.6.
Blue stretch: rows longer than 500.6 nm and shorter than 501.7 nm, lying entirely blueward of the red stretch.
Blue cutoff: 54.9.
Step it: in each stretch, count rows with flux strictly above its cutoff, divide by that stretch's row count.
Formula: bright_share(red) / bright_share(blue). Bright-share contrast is 3.0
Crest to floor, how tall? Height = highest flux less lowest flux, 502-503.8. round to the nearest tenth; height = 17.2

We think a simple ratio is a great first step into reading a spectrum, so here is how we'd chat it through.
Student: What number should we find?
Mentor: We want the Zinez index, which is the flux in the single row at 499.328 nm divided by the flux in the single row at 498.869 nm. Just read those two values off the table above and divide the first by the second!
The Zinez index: 0.93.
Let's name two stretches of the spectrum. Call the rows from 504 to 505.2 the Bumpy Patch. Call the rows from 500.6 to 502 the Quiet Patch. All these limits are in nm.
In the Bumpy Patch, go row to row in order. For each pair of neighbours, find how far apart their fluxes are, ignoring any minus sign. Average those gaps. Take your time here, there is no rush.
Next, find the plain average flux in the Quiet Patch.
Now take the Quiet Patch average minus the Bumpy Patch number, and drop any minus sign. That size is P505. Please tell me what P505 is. 50.7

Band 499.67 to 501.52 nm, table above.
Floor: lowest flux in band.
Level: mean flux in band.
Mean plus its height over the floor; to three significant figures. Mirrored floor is 62.8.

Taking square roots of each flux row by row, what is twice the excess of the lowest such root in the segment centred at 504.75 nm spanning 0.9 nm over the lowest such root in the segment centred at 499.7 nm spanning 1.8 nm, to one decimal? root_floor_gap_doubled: 0.7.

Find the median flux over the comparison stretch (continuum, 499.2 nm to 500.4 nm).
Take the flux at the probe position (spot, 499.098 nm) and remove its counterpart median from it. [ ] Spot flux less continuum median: 0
